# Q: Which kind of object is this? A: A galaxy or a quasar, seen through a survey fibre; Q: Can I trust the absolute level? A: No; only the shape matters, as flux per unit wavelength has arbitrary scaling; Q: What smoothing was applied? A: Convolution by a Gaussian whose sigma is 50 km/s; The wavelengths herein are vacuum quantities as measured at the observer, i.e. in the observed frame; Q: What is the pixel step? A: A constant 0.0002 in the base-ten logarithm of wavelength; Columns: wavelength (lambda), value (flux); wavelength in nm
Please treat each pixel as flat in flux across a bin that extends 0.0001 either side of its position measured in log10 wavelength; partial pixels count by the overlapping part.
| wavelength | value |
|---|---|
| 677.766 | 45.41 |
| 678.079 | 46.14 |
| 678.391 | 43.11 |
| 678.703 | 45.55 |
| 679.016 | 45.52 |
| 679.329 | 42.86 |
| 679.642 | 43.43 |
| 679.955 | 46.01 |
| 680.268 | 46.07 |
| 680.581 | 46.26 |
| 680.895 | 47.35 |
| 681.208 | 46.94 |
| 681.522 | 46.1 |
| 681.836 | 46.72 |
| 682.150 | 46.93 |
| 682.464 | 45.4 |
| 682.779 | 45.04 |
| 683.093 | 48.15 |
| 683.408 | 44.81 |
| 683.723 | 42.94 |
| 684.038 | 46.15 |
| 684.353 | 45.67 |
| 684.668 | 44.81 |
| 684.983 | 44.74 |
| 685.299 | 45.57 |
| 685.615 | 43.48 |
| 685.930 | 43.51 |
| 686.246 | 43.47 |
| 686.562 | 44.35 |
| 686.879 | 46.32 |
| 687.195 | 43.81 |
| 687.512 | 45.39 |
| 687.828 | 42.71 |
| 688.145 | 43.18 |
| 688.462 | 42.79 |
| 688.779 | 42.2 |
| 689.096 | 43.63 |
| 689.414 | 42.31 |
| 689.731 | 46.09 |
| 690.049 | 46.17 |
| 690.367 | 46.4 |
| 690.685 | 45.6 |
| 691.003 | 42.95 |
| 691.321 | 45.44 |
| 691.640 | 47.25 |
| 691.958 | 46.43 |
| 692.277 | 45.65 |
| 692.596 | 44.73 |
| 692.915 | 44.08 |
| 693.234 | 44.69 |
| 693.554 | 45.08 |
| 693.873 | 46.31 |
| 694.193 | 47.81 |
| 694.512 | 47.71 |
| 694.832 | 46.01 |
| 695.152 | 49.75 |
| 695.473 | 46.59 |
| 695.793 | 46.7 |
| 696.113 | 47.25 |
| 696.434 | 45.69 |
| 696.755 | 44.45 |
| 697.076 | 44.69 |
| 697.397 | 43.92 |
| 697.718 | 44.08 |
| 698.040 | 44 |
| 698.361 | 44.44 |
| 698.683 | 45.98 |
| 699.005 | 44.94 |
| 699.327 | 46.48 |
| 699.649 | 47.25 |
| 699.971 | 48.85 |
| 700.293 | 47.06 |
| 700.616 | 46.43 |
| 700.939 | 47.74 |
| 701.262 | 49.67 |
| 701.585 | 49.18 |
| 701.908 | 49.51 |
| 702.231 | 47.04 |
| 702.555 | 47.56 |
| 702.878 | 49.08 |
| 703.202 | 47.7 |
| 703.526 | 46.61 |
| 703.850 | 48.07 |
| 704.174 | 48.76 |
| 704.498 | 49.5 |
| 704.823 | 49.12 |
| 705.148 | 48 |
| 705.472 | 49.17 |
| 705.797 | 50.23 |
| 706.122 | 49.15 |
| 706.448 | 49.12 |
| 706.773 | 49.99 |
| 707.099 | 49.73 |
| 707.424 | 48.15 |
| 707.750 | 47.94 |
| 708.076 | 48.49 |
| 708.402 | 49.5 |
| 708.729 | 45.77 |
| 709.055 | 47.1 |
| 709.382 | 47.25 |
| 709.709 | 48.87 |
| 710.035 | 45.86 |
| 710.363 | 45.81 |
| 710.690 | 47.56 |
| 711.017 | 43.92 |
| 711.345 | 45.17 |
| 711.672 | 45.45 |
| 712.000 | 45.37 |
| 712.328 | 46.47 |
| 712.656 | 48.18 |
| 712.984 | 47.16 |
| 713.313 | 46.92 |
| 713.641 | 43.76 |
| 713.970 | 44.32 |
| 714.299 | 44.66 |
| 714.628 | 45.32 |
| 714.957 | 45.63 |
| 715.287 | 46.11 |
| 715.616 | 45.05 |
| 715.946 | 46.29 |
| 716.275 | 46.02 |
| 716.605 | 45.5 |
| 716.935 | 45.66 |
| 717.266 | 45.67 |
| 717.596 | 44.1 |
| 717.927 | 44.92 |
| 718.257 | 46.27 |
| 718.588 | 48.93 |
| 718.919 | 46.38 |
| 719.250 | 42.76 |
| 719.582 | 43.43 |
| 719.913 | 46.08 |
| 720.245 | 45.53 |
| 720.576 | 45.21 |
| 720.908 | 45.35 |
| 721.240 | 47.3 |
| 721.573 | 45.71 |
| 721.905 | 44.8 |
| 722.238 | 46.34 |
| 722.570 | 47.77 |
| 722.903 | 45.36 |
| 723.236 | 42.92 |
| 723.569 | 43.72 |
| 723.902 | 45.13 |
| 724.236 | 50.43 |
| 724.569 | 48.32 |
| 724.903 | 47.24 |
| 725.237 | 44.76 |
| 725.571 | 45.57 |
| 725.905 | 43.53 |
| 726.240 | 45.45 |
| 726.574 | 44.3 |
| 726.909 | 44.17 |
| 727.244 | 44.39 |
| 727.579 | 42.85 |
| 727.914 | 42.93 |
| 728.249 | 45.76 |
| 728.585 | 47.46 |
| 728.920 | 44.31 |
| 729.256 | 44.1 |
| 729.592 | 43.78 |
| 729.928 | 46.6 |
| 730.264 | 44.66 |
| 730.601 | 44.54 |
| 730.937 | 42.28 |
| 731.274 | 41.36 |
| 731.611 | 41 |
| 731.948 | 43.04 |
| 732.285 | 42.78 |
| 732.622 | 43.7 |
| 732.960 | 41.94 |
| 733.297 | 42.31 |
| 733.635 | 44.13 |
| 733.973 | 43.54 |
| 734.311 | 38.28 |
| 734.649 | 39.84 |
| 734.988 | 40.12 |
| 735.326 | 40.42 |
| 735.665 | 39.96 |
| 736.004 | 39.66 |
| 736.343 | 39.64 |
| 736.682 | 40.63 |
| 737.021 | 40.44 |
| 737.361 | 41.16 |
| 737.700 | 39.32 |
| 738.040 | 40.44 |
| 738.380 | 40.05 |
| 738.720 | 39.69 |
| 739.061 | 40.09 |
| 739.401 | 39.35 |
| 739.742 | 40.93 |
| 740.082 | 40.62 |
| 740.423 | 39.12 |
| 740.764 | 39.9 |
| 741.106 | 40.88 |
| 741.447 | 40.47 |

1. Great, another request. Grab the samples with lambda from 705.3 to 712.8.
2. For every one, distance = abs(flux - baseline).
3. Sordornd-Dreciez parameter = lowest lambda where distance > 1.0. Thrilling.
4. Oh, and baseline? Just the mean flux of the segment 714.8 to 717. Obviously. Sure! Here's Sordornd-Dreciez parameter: 705.472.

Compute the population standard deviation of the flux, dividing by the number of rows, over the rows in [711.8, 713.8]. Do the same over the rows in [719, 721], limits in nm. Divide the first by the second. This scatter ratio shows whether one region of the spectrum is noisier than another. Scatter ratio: 1.2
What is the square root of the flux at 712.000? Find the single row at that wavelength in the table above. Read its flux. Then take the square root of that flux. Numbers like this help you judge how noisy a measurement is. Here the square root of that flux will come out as 6.74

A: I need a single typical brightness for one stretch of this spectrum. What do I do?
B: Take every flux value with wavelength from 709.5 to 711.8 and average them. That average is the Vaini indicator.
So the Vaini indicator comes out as 46.1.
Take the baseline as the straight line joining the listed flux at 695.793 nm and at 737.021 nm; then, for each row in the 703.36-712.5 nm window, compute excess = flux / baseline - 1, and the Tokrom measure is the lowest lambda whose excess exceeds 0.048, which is 703.850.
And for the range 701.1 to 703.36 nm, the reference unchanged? 701.262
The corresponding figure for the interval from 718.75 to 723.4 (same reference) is 718.919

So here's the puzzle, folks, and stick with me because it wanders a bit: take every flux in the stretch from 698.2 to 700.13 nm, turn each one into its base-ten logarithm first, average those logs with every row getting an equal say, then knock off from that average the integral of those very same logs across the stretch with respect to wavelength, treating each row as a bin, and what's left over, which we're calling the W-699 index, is -1.55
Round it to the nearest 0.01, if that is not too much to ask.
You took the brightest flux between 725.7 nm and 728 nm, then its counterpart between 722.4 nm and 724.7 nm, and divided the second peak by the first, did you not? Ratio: 1.11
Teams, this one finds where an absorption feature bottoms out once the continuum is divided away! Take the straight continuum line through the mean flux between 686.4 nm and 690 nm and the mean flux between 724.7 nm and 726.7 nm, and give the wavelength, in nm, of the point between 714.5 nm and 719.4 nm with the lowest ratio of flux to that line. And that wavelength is 719.250 nm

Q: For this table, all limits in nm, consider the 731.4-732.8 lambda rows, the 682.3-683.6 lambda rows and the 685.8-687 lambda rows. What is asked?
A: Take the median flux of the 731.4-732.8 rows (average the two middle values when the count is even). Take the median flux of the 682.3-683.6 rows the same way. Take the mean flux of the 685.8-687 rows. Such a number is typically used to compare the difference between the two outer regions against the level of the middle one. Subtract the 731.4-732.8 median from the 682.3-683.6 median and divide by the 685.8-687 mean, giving 0.05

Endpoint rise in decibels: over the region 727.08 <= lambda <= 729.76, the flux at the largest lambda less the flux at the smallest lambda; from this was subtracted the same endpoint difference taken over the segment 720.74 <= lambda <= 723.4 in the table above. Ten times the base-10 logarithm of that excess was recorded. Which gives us 2.6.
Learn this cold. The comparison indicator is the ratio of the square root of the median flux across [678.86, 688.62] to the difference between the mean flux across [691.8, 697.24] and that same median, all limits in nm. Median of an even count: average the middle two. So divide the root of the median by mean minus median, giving 10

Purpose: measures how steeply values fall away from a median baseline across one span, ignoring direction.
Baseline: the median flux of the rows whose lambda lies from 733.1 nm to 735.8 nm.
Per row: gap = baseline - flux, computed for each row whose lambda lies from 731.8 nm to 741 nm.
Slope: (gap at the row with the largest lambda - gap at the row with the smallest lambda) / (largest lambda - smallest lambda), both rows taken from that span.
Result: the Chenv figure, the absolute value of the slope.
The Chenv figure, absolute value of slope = 0.4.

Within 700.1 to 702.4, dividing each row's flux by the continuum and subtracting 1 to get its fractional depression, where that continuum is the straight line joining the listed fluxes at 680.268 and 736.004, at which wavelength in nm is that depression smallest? 700.616 nm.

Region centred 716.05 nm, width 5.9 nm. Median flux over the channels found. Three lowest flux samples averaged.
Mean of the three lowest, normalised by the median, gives 0.965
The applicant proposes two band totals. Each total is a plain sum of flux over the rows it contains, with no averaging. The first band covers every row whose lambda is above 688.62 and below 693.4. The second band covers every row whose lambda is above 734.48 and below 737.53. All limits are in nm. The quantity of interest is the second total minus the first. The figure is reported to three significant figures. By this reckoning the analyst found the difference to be -312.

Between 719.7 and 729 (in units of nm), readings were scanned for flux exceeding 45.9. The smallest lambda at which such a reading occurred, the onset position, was 719.913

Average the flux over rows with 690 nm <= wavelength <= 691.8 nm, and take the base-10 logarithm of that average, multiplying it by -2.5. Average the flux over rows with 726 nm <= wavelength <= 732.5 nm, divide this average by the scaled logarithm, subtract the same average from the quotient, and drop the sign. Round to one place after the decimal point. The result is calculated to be 54.6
